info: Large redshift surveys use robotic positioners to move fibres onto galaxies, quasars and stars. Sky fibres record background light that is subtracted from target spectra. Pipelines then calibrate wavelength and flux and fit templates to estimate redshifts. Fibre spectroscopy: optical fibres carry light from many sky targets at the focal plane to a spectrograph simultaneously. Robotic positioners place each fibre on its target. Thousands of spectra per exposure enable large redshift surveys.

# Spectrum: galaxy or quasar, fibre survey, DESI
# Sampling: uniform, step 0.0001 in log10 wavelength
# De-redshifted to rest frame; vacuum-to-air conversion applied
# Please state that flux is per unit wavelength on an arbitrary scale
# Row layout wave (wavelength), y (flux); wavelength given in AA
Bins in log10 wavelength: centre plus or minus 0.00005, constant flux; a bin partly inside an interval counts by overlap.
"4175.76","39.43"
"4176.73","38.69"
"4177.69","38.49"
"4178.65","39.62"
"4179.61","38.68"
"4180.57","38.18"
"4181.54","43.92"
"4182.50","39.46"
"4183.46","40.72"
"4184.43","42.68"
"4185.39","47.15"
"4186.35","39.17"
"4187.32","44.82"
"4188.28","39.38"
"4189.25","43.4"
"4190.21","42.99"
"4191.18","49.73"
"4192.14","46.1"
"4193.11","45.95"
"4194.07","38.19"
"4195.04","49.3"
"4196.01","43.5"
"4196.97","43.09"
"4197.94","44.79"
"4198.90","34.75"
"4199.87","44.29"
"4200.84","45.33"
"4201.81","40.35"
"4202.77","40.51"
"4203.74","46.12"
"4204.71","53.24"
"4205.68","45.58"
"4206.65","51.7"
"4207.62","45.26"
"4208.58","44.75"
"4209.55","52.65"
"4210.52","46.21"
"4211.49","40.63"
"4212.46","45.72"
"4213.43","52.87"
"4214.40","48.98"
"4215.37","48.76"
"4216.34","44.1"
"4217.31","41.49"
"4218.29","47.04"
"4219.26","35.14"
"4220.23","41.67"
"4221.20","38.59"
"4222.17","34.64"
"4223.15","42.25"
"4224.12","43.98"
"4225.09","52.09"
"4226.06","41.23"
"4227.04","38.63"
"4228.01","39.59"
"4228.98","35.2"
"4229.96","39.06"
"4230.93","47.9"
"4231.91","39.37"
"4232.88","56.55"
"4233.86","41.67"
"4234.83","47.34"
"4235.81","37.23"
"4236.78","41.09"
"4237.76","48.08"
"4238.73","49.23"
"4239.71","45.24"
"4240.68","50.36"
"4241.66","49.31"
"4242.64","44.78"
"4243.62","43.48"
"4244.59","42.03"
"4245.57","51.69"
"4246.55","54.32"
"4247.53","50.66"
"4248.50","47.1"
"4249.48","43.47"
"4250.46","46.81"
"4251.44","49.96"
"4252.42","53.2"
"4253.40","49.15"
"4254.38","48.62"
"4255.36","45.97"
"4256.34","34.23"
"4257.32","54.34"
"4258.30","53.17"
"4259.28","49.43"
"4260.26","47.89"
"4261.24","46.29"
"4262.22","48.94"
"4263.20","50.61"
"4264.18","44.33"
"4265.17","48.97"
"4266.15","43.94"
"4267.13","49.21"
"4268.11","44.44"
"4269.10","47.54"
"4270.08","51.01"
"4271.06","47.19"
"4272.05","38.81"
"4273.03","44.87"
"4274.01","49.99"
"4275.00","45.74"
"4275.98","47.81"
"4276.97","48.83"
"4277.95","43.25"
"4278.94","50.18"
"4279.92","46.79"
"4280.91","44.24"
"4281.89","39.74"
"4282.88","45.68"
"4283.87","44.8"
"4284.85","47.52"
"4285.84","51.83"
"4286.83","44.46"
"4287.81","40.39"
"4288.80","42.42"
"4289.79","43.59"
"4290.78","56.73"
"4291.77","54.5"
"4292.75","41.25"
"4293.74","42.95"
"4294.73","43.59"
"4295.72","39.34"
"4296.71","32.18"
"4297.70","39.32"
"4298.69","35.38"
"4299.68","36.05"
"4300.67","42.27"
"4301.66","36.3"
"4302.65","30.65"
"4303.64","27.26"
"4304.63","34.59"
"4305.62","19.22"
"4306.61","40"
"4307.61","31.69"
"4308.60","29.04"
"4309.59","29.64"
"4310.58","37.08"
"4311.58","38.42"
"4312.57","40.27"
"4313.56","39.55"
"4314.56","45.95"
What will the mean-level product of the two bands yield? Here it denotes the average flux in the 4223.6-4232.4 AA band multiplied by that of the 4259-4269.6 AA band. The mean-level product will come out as 1987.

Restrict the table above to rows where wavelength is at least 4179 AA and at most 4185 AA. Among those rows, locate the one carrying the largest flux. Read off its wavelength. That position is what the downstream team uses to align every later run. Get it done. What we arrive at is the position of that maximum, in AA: 4181.54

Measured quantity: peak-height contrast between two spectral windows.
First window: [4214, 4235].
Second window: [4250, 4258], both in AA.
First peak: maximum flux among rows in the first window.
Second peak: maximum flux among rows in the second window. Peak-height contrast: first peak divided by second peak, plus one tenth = 1.14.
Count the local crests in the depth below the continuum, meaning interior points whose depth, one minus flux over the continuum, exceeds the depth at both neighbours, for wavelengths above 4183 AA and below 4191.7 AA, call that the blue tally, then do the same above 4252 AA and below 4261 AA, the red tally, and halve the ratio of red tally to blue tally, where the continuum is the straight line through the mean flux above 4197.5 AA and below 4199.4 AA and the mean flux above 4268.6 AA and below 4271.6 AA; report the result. 0.17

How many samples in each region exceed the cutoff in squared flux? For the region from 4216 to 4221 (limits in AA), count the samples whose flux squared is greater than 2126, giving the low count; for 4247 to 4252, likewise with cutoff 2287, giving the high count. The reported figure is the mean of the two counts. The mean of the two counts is 1.5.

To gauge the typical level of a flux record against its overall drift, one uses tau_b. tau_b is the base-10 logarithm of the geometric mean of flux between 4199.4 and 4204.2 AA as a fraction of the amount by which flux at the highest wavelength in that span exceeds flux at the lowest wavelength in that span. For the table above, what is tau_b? 1.4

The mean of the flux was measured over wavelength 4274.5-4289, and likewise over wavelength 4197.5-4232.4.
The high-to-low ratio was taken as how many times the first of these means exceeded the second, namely 1.04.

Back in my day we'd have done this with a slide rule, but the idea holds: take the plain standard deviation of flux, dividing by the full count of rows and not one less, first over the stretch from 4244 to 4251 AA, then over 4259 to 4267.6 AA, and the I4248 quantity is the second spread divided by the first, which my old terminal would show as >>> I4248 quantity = 0.5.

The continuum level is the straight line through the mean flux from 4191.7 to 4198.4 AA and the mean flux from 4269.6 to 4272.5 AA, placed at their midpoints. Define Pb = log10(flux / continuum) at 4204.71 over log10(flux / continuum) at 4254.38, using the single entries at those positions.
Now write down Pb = 2.6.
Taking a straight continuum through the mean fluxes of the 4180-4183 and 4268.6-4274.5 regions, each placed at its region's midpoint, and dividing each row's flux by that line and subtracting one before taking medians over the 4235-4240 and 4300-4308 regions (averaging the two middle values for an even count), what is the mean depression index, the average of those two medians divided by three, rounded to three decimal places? -0.051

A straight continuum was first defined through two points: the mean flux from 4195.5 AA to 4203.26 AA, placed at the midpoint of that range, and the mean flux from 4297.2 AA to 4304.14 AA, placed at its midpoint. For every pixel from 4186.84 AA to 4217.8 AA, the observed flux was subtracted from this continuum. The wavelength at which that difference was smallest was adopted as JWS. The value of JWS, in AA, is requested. 4213.43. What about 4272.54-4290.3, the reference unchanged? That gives 4285.84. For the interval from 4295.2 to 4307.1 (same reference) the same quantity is 4300.67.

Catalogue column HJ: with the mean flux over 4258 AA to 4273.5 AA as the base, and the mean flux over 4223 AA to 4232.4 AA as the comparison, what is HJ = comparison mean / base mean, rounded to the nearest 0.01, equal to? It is 0.89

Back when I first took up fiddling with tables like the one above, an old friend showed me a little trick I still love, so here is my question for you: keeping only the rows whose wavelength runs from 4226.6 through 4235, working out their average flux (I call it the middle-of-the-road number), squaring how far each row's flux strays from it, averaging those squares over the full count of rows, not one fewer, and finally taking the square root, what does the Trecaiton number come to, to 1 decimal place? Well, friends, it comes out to 6.2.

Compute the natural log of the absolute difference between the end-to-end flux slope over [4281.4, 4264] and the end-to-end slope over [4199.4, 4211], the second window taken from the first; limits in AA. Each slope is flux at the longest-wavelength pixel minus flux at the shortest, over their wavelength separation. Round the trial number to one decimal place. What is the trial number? -1.7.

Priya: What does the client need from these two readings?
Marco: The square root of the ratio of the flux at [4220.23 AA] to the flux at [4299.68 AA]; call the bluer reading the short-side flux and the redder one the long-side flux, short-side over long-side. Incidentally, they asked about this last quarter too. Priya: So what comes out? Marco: 1.08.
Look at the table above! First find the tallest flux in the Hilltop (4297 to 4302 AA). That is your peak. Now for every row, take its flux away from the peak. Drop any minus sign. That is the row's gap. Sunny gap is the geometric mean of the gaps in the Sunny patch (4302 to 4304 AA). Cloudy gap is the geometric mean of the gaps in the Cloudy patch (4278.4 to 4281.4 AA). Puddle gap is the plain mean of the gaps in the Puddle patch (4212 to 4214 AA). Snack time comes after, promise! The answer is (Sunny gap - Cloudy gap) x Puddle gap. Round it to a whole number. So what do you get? 64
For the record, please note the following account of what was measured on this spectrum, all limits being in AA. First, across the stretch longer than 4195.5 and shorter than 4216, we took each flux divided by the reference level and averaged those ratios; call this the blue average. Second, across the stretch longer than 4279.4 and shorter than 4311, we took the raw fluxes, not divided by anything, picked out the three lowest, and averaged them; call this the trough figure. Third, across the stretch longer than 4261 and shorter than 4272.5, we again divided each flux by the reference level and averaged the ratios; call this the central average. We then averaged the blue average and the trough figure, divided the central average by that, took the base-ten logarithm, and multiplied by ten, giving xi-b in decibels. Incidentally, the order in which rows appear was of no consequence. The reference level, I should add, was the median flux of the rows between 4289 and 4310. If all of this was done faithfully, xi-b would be -10.1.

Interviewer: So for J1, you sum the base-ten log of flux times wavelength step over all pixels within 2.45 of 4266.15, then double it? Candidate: 16.3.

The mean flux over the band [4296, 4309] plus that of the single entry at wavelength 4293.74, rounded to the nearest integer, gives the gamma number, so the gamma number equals 76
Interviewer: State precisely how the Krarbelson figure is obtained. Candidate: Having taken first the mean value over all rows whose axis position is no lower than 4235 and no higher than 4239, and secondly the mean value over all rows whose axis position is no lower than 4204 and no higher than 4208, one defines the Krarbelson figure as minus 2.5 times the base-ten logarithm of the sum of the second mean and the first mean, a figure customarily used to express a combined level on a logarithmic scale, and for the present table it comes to -4.92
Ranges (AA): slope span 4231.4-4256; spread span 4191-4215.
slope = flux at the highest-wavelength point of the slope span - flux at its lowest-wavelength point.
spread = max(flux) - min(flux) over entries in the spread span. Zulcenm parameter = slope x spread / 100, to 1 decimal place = 1.2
